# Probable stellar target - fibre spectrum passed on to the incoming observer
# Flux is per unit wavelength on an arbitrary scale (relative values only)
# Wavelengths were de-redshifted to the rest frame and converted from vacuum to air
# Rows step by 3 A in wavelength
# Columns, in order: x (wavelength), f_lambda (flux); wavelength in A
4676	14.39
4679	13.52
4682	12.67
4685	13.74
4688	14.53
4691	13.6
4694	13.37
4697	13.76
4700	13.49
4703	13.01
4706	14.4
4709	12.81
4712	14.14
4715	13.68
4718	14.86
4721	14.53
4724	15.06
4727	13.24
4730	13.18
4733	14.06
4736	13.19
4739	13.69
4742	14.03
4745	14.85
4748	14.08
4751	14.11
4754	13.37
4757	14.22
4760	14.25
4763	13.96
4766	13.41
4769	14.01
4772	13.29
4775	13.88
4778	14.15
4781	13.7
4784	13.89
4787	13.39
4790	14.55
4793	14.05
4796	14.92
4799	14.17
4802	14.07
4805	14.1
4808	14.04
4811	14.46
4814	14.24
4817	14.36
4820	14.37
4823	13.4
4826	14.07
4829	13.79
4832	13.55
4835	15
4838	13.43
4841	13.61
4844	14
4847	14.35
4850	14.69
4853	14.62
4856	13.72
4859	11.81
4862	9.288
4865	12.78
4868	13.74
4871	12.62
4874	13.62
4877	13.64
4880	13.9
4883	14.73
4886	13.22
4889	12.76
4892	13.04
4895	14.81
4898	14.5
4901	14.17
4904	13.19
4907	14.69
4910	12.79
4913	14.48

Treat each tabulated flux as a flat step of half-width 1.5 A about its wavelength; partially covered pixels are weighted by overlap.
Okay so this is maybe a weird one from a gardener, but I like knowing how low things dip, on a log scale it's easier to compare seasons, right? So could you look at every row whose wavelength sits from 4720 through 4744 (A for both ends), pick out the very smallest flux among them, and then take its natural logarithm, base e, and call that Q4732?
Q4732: 2.579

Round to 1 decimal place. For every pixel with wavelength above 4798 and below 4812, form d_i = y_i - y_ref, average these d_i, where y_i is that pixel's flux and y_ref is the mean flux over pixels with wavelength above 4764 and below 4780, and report 0.4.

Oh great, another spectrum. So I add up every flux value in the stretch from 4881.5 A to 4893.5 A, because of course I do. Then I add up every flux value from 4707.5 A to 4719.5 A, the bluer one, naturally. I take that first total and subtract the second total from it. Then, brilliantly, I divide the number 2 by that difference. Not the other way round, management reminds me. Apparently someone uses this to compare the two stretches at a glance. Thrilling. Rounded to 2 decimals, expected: -1.15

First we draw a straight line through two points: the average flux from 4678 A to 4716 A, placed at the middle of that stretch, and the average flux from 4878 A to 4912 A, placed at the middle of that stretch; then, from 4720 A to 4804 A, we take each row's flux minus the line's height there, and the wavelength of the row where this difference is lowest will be 4730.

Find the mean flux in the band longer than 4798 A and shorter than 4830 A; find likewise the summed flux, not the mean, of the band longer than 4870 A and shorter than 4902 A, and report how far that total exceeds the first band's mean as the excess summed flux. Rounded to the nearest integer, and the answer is 137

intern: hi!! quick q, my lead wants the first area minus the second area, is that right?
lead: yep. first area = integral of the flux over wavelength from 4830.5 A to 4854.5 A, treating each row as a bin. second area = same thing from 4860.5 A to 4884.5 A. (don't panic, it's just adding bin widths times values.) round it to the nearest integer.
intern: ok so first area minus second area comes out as 27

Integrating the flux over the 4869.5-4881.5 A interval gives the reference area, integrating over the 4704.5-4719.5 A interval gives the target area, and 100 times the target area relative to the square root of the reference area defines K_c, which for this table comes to 1651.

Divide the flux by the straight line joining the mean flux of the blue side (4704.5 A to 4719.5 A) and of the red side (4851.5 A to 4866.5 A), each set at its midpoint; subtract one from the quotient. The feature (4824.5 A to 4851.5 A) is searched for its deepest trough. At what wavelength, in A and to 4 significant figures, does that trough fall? 4838 A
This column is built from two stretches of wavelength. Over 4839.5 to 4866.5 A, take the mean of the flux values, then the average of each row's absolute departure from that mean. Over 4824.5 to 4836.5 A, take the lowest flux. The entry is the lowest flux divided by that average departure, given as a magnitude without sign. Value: 11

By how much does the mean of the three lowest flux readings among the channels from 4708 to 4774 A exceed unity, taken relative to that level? 12.1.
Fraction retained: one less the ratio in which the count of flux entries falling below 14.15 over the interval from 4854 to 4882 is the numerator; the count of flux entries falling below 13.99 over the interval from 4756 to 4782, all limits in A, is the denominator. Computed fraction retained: -0.8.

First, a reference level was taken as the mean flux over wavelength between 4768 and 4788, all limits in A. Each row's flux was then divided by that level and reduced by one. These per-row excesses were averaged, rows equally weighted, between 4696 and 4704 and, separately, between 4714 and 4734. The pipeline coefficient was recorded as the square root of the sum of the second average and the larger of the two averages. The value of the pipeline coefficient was 0.22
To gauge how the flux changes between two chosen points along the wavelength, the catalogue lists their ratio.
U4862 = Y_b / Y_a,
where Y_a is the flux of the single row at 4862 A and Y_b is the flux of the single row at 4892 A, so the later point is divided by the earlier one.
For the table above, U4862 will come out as 1.40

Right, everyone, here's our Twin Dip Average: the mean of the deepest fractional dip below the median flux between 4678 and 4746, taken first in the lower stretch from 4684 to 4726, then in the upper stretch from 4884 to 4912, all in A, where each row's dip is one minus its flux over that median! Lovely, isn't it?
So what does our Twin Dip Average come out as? 0.066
